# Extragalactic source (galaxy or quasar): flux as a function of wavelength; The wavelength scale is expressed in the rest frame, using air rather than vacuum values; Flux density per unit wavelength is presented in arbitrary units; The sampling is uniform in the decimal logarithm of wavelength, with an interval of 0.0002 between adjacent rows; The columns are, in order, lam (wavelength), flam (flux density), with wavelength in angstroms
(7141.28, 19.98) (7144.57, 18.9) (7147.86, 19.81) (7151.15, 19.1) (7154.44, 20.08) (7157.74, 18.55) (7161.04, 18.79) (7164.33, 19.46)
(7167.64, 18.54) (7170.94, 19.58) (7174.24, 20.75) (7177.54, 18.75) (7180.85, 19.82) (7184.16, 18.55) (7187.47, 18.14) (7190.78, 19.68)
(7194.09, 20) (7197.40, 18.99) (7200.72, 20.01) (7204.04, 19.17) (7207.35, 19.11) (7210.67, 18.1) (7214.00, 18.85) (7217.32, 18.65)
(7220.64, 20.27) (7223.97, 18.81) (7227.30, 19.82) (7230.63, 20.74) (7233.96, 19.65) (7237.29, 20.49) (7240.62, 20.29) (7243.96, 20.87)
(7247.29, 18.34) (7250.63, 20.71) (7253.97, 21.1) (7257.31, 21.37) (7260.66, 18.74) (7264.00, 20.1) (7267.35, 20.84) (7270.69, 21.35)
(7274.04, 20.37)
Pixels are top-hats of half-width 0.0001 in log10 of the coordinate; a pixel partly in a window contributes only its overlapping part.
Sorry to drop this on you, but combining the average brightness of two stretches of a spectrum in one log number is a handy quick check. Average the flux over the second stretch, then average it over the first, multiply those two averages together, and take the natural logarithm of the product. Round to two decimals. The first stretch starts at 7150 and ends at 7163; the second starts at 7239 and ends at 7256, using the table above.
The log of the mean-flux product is 5.96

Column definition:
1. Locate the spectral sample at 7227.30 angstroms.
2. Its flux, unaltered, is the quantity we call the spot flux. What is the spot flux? 19.82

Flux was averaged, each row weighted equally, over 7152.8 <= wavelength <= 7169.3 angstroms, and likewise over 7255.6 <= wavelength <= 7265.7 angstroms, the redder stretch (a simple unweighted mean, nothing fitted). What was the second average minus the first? 0.99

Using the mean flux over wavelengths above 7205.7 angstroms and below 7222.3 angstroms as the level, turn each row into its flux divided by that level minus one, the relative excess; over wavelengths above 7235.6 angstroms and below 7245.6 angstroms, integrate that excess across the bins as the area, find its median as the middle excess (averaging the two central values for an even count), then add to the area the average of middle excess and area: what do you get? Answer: 1.3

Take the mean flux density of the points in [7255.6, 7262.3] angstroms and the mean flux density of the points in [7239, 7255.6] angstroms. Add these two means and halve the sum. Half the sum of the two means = 20.2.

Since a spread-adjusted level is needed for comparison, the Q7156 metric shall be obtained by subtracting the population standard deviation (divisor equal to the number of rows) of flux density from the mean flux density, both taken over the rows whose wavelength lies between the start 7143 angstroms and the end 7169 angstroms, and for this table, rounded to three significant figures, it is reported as 18.6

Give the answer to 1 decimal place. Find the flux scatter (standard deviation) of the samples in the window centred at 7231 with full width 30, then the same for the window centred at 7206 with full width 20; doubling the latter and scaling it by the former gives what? 1.5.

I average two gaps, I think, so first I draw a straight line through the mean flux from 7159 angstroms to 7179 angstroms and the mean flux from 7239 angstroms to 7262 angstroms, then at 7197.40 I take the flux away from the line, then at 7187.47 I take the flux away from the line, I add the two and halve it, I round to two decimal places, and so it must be 1.00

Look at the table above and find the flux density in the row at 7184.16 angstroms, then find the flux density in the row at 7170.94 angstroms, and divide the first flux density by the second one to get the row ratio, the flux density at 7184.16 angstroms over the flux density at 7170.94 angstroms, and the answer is 0.95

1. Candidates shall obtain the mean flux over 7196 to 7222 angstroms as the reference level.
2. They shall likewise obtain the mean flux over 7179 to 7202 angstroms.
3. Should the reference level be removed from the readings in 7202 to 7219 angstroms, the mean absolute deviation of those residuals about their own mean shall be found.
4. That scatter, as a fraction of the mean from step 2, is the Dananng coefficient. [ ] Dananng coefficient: 0.017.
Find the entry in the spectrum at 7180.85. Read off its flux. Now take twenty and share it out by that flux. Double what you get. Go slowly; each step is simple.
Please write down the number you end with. 2.02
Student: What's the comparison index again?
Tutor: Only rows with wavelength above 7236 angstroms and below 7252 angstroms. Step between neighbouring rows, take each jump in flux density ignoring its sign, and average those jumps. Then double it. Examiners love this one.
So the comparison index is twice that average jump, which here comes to 2.8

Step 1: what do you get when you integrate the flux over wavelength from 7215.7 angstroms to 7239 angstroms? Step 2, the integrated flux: 461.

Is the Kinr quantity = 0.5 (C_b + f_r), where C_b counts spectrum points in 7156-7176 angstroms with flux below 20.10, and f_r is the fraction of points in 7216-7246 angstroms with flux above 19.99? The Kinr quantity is 2.8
